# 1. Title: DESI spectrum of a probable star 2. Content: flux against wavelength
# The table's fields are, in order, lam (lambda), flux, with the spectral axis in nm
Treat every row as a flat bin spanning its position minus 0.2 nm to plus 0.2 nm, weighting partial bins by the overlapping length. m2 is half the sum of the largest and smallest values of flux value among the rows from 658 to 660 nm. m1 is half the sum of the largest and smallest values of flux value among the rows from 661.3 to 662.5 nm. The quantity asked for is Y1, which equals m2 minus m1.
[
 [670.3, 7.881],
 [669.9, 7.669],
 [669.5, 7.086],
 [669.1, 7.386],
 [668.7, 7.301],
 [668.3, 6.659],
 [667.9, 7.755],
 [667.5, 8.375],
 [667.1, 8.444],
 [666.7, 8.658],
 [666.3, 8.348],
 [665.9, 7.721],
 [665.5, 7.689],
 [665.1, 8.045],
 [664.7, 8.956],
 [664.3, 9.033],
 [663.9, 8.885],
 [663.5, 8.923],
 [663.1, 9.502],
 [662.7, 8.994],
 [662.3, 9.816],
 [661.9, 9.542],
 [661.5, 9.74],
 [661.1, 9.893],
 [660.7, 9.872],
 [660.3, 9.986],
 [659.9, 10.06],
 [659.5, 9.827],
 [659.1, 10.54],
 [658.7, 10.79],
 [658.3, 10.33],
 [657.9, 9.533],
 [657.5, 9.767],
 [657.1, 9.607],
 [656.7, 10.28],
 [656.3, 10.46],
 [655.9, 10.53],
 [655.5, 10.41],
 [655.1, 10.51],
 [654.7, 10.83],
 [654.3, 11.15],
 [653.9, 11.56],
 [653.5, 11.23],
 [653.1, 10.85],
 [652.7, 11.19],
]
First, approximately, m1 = 9.7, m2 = 10.3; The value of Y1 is 0.6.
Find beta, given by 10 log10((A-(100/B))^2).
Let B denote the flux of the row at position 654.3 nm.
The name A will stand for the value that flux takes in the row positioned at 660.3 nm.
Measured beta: 0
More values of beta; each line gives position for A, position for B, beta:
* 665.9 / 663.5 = 11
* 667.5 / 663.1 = 7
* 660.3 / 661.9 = -6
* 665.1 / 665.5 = 14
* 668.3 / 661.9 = 12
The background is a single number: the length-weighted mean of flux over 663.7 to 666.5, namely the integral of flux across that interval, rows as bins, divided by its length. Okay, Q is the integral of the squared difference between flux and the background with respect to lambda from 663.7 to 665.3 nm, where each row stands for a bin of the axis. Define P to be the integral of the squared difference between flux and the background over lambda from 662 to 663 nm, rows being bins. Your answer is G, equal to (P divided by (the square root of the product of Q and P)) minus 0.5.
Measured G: 1.16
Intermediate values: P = 1.2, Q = 0.4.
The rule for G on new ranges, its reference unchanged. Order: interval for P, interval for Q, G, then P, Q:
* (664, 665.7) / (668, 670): -0.06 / 0.6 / 2.9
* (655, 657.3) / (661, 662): 1.67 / 8.6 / 1.8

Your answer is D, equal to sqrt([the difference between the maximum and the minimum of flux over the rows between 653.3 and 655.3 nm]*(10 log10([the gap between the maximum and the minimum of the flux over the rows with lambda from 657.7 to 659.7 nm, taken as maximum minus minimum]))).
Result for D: 1.0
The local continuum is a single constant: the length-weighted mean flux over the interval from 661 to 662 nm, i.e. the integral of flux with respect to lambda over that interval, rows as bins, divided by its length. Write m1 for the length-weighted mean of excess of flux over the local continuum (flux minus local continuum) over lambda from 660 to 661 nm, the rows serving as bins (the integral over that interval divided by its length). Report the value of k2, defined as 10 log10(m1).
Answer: -7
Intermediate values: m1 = 0.2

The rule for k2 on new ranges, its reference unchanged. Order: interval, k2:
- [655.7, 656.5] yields -1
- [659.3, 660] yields -7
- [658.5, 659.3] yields 0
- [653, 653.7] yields 1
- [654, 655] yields 1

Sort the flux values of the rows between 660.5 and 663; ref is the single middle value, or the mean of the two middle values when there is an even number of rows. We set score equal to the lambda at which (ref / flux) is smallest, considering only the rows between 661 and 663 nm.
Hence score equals 661.1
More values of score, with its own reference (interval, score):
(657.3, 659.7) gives 658.7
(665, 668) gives 666.7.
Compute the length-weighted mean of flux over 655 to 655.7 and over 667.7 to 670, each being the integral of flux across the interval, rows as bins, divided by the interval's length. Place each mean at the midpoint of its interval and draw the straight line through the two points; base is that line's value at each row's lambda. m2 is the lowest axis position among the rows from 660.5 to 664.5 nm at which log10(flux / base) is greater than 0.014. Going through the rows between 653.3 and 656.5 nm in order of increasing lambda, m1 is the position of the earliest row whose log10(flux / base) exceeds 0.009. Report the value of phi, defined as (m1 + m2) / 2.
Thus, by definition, 657.10 nm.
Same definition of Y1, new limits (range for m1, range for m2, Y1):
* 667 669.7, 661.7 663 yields 1.9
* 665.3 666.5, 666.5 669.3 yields -0.4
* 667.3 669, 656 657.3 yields 2.5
